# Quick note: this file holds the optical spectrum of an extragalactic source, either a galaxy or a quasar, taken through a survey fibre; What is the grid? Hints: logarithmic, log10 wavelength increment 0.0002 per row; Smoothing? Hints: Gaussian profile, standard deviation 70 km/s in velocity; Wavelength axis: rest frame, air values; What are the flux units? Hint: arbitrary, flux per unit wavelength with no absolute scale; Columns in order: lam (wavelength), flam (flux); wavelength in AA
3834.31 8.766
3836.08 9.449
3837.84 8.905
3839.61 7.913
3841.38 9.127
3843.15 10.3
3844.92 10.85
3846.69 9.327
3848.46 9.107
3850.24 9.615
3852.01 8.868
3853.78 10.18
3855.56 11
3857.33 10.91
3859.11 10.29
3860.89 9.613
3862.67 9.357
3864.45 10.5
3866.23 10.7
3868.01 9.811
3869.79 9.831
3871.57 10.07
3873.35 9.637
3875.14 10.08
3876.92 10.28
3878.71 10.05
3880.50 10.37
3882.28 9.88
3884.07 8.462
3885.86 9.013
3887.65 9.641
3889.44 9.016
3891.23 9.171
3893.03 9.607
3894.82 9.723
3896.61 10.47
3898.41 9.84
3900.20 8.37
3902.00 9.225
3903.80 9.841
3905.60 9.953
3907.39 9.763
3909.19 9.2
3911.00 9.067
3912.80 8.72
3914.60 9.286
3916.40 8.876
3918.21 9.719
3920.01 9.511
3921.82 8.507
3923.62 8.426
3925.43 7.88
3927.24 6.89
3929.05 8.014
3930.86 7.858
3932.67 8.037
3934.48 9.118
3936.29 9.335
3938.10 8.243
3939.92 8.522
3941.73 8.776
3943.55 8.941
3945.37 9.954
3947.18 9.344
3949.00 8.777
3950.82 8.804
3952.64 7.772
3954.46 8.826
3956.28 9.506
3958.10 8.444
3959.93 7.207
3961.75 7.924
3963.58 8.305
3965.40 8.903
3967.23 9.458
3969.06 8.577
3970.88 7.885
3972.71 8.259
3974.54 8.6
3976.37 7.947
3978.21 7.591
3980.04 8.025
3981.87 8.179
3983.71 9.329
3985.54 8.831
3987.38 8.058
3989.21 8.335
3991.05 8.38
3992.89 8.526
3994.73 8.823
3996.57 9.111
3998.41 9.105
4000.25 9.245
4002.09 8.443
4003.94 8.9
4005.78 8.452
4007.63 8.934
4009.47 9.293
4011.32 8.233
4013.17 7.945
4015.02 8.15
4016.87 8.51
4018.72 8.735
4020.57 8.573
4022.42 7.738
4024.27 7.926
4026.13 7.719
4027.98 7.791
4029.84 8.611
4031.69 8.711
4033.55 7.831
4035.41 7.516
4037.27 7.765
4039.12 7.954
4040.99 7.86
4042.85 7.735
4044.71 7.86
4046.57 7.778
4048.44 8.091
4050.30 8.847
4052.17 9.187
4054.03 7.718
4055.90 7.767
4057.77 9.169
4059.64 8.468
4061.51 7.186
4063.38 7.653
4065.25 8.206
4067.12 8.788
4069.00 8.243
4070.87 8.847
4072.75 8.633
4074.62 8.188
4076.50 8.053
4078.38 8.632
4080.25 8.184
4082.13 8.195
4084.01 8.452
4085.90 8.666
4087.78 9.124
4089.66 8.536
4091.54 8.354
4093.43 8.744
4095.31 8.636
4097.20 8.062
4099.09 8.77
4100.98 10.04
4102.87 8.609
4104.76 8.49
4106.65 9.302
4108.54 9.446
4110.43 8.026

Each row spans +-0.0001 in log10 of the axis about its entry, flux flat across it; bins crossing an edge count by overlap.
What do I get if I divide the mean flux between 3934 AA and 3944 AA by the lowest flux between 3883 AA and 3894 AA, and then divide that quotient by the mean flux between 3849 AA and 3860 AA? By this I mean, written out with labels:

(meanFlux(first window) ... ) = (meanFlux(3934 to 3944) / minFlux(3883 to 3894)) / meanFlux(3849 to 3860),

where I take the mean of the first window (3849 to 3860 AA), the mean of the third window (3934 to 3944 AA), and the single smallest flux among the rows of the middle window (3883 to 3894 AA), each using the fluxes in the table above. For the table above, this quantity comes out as 0.103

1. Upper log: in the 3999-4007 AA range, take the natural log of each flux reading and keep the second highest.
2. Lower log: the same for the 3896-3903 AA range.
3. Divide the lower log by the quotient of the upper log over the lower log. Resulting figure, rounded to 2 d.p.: 2.39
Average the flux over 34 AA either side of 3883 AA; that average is 9.7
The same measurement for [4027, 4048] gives 7.9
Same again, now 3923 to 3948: 8.5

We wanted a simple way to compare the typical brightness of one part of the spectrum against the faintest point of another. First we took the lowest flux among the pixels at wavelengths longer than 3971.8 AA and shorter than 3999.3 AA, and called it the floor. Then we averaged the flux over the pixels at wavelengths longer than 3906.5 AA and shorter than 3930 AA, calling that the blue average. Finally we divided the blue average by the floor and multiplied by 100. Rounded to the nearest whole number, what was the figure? 115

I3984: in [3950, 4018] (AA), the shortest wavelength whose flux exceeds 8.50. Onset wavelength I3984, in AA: 3950.82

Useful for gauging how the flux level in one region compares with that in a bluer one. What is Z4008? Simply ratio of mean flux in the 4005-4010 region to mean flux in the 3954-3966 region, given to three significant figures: 1.05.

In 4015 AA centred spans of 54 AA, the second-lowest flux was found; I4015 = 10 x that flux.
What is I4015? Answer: 77.2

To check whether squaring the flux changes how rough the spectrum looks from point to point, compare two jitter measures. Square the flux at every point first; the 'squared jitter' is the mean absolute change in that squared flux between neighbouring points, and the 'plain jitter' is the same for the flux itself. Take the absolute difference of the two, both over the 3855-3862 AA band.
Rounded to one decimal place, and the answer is 9.1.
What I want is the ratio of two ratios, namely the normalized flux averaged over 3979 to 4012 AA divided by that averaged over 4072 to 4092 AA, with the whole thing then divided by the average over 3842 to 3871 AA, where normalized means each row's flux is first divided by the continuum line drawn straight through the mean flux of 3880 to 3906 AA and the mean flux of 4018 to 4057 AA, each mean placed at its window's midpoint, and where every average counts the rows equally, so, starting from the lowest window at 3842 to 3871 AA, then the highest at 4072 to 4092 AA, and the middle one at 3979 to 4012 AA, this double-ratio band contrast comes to 0.91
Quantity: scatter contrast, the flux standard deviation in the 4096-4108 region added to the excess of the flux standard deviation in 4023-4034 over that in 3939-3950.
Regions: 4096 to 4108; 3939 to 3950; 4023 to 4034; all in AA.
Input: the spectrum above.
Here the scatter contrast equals 0.6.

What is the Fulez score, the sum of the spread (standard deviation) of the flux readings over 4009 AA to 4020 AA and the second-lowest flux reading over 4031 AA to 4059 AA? 8.2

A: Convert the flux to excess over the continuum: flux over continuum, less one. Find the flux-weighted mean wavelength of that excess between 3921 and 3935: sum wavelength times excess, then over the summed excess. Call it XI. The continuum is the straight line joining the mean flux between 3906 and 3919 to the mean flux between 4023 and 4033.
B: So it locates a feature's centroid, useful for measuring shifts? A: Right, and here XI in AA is 3927.6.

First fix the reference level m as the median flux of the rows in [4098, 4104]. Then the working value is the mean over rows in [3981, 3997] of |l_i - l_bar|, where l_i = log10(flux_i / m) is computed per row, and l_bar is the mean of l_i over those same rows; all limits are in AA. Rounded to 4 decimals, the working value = 0.0180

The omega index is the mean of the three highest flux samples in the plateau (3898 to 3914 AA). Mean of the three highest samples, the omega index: 9.9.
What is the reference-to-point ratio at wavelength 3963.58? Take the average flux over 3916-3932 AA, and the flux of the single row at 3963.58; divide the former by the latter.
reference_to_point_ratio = 1.01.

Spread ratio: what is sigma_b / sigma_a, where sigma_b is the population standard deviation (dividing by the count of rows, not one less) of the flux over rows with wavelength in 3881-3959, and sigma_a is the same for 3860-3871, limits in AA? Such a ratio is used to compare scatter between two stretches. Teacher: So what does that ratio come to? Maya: 1.5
